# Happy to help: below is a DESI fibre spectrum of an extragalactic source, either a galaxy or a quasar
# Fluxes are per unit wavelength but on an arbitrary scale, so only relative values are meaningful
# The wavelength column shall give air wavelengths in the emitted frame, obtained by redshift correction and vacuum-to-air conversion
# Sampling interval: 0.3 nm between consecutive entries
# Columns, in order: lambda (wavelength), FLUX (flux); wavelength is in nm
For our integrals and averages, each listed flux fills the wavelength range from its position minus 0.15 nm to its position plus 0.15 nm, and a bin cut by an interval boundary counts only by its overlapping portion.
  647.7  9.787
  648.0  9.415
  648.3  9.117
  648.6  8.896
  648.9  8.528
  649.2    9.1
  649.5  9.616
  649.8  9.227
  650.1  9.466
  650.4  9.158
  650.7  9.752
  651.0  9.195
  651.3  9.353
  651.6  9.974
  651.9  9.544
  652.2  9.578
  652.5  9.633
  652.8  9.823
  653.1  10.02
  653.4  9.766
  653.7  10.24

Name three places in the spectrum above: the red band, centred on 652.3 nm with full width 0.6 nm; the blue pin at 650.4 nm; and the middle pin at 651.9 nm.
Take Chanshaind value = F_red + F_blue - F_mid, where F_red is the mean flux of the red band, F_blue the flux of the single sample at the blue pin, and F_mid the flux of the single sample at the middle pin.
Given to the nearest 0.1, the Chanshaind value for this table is 9.2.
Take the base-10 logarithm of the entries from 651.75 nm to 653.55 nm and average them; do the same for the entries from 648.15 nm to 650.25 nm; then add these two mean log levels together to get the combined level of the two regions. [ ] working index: 1.95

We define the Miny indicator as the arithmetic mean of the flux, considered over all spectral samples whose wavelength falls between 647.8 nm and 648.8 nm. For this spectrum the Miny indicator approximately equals 9.1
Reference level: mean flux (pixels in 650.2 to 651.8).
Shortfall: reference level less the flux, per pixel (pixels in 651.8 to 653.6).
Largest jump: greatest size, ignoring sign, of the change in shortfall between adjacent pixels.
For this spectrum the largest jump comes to 0.254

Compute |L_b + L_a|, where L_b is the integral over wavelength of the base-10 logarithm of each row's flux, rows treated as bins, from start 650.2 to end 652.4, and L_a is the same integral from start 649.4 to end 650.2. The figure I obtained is 2.9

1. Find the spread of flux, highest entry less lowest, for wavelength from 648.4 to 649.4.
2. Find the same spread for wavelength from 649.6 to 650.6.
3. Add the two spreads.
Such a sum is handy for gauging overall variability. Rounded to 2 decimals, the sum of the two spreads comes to 0.88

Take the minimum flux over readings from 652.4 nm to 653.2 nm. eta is 9.633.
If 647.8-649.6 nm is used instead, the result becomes 8.528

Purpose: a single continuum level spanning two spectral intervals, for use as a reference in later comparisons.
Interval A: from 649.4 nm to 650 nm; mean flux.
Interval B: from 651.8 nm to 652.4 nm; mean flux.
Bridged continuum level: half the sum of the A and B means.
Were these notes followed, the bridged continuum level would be 9.49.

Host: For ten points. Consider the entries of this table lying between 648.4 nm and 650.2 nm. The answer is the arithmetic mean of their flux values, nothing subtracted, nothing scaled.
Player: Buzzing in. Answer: 9.1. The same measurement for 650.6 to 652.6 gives 9.6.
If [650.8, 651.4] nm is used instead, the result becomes 9.3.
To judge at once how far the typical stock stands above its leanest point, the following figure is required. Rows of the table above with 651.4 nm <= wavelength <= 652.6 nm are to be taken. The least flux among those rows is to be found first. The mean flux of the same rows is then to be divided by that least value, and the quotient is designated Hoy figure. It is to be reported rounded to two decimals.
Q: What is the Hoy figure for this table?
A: 1.01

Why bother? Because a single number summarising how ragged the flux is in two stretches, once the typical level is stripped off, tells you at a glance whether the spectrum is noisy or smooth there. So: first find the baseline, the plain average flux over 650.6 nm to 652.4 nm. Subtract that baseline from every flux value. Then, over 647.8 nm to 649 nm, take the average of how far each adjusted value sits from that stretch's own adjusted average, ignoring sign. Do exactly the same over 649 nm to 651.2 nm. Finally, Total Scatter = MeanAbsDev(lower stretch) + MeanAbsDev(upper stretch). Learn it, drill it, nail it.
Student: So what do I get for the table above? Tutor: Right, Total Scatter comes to 0.493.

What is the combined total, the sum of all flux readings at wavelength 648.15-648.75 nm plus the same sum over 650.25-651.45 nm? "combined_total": 55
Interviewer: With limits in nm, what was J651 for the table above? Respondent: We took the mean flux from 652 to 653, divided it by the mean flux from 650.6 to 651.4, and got 1.03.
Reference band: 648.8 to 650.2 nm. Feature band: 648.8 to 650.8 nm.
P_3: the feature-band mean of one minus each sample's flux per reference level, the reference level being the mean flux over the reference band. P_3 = -0.008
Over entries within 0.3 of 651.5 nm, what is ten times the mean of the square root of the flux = 31.1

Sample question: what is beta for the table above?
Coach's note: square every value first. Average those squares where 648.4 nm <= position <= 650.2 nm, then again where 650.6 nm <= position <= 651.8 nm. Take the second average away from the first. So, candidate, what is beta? -8.0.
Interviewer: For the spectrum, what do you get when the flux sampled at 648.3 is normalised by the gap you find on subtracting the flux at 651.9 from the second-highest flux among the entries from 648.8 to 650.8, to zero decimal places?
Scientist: 127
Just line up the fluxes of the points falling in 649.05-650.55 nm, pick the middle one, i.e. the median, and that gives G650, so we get 9.23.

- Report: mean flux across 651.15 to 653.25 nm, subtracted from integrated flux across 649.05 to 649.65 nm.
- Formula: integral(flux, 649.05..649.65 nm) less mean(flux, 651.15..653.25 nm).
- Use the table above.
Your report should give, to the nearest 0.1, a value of -4.1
